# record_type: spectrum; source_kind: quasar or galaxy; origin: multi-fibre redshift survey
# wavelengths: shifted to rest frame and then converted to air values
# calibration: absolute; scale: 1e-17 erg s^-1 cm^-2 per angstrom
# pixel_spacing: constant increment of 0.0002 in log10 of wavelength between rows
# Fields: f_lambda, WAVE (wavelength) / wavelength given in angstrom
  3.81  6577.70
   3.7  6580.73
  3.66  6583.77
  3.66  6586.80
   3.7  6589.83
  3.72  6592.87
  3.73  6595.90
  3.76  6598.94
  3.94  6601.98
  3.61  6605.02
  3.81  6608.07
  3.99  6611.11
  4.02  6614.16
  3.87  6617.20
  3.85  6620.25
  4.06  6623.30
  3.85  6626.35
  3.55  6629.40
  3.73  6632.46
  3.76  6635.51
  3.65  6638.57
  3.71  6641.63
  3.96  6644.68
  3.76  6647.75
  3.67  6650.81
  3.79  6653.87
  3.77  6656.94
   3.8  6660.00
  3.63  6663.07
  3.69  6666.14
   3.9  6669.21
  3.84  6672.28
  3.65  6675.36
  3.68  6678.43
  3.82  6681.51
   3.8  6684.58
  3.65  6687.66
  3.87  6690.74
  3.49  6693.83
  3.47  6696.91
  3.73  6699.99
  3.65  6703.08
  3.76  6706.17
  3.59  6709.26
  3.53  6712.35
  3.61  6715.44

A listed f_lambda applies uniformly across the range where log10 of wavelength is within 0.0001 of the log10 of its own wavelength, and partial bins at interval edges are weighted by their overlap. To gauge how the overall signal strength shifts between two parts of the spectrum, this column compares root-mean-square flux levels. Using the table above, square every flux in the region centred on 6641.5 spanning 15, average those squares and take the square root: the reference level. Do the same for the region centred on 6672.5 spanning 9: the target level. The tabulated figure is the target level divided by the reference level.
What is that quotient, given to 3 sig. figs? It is 1.01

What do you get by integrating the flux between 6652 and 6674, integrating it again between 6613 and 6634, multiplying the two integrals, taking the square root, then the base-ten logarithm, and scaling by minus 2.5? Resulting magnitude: -4.78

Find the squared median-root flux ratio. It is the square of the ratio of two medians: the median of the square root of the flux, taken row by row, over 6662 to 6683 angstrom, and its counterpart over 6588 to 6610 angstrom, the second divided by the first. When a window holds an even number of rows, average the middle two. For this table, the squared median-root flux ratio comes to 1.01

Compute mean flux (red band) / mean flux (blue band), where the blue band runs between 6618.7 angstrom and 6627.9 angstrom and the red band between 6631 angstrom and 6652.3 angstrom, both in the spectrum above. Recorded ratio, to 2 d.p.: 0.96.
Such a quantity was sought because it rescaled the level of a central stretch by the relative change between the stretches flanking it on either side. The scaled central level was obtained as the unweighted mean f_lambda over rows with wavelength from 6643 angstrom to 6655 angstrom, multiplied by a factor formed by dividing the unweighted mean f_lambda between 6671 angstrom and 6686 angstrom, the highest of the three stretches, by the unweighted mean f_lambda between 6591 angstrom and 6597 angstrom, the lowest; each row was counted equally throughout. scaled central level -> 3.83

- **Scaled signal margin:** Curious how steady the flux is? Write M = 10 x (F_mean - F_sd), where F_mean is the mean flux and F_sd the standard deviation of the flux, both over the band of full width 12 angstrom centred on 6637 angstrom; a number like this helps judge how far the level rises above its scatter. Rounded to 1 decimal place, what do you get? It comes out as 36.7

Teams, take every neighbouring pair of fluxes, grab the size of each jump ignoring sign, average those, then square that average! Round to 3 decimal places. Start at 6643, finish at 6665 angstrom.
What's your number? 0.011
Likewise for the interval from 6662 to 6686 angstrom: 0.010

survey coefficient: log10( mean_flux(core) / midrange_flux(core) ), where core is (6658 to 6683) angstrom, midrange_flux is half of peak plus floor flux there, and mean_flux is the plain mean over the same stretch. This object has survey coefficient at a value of -0.0016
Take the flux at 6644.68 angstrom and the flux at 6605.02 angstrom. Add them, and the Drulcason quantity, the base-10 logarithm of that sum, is 0.879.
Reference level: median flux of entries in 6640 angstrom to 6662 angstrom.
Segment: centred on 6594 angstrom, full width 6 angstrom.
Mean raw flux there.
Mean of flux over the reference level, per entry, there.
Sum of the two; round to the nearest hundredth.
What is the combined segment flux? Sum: 4.71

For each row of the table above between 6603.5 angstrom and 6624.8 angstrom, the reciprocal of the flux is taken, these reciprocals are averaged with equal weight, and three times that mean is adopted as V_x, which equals 0.773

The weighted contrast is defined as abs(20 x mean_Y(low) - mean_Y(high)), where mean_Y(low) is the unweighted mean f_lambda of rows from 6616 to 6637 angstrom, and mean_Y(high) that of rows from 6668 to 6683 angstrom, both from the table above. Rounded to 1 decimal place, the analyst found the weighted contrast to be 72.4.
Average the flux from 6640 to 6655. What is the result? 3.78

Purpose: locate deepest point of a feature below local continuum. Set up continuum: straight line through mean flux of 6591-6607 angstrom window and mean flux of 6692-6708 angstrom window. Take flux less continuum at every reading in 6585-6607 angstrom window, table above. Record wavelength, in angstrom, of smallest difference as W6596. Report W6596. 6605.02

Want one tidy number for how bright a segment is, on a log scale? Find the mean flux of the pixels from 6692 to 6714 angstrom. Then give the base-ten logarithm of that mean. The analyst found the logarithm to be 0.557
